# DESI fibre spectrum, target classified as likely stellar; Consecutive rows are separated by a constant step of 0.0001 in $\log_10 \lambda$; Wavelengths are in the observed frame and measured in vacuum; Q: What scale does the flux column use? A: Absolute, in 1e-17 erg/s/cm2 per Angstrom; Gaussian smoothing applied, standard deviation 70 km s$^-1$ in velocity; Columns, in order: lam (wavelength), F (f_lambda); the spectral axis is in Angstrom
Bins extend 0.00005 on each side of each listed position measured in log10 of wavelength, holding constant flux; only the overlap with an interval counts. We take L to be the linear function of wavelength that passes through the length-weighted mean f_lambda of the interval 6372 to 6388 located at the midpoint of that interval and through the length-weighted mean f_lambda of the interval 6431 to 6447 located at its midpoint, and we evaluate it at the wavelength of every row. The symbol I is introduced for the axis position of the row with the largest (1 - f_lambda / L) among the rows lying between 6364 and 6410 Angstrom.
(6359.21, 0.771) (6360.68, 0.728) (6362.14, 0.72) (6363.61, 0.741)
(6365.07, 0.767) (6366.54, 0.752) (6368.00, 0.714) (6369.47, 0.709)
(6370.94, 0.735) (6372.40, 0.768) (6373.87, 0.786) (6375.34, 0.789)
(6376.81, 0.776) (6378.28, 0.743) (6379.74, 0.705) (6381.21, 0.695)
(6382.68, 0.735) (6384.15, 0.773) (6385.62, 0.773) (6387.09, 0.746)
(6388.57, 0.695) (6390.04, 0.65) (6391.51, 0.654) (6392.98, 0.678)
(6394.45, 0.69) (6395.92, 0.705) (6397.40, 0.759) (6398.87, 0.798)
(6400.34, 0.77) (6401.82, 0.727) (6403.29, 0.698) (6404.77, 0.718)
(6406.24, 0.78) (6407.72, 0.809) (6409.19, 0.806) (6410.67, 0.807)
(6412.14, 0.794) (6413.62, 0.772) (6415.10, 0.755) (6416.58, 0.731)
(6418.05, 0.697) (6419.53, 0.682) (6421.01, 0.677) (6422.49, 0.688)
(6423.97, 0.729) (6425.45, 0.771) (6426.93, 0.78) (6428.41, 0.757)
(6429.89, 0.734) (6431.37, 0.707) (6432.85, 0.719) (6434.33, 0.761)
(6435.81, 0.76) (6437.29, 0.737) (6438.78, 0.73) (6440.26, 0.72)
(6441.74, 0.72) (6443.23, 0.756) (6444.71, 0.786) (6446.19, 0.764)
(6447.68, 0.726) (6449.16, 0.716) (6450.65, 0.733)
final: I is 6390.04 Angstrom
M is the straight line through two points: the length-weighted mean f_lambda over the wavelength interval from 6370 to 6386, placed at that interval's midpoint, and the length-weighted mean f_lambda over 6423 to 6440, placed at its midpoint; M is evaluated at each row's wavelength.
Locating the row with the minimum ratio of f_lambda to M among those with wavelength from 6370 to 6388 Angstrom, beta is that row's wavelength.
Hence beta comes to 6381.21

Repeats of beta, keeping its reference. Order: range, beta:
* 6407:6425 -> 6421.01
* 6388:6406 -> 6390.04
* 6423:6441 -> 6431.37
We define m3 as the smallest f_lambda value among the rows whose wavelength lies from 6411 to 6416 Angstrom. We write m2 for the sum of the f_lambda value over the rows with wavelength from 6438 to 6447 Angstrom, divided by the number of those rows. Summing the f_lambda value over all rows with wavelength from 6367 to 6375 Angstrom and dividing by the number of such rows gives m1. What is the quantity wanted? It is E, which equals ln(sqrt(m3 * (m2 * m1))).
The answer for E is -0.436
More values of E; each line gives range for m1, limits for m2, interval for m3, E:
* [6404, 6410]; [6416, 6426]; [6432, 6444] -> -0.461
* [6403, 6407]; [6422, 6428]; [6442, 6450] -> -0.472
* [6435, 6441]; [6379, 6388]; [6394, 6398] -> -0.490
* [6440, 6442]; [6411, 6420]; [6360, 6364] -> -0.480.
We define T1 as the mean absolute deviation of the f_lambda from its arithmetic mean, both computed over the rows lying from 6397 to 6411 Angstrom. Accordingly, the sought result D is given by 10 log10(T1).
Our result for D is -14.8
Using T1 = 0.033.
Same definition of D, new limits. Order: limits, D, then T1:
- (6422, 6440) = -16.6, 0.022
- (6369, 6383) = -15.4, 0.029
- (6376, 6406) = -14.5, 0.036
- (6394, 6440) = -14.7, 0.034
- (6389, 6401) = -13.3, 0.047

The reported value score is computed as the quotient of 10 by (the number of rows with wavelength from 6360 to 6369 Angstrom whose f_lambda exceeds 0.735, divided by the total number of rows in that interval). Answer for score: 20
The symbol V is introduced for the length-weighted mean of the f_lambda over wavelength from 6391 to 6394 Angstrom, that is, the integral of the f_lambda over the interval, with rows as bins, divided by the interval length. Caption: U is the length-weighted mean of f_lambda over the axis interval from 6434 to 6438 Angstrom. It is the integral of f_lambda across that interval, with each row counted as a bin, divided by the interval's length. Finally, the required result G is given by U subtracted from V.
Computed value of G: -0.08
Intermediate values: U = 0.75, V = 0.67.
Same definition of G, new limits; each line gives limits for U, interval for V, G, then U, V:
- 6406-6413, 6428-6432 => -0.07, 0.80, 0.73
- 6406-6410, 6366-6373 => -0.06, 0.80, 0.74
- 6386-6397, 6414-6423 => 0.02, 0.69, 0.71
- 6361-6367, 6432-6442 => -0.01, 0.74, 0.74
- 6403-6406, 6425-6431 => 0.04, 0.72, 0.76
